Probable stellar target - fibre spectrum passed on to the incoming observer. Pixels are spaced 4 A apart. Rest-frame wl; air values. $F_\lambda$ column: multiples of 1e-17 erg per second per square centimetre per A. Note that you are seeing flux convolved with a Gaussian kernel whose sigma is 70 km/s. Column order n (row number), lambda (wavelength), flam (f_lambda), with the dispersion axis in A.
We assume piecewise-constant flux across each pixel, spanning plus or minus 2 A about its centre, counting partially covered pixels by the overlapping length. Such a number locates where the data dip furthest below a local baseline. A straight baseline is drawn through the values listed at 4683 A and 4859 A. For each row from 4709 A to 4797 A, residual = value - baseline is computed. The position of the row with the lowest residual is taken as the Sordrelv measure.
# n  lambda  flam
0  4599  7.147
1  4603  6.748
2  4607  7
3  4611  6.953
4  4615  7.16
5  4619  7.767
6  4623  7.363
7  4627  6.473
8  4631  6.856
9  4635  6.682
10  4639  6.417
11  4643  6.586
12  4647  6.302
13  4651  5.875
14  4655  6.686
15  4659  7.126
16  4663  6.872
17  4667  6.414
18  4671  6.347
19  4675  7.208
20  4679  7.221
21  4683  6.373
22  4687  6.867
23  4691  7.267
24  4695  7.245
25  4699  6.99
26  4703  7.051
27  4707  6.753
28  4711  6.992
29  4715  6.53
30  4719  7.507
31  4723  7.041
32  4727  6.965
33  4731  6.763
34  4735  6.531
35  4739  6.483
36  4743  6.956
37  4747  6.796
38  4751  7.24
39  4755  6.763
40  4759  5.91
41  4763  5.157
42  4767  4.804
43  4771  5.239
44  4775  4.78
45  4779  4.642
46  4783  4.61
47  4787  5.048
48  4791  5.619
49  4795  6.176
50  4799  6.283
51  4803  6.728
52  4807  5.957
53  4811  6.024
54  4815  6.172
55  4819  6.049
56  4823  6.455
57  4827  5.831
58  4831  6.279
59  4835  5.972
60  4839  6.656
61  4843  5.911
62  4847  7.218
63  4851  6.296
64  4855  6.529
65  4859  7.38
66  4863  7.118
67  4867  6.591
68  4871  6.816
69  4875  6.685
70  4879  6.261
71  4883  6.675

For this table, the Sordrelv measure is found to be 4783 A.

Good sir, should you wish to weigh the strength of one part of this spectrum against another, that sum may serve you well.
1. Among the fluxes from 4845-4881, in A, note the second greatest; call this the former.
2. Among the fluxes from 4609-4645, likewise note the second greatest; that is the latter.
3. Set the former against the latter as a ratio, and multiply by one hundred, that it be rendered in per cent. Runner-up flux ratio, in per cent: 98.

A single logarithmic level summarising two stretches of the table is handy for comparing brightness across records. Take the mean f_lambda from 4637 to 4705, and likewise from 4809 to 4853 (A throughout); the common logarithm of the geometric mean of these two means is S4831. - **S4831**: 0.813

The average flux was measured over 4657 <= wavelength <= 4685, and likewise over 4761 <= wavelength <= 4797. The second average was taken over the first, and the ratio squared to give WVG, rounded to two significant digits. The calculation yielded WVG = 0.57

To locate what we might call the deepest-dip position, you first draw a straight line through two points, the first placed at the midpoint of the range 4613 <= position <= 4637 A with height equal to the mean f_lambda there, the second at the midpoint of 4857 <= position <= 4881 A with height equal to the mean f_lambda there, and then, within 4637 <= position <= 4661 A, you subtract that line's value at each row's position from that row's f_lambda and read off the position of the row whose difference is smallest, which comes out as 4651 A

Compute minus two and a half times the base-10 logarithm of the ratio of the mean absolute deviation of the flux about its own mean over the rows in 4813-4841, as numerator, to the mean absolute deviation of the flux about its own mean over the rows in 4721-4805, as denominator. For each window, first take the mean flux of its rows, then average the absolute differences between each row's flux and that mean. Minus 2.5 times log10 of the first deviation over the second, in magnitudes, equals 1.4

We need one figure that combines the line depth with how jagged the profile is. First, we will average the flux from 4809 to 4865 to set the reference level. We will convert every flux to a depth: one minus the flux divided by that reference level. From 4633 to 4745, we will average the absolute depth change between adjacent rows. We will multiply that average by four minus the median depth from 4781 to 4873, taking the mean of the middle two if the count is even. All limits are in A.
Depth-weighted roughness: 0.220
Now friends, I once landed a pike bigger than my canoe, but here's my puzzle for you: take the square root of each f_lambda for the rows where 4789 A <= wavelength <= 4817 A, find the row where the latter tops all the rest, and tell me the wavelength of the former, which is 4803 A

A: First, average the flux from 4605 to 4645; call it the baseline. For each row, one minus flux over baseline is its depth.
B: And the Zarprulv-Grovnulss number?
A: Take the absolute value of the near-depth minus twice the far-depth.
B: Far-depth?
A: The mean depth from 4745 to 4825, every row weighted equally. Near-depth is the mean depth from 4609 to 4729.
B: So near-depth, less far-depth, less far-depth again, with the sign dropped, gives 0.31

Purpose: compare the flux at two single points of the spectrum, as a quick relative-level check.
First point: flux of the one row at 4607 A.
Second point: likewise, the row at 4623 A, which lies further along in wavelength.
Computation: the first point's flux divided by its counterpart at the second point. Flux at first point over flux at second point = 0.95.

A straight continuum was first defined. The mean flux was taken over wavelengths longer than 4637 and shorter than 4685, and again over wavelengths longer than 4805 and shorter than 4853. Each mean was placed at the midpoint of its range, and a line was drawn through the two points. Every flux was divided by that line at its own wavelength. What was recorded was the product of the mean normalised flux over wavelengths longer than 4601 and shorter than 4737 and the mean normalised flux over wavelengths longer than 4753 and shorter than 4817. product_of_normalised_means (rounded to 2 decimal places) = 0.92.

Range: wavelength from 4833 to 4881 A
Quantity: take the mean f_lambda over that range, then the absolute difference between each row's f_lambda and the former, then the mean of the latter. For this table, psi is 0.36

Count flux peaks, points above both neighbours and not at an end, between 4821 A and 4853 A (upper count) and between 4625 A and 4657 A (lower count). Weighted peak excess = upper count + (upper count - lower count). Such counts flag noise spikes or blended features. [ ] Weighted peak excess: 4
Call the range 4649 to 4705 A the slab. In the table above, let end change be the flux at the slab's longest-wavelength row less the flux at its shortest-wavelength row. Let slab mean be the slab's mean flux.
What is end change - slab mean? -5.6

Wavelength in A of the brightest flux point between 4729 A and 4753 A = 4751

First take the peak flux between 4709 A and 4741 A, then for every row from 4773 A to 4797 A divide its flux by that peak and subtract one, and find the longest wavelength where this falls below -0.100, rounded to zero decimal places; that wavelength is 4795 A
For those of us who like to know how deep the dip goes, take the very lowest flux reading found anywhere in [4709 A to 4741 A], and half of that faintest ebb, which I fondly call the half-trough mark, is 3.2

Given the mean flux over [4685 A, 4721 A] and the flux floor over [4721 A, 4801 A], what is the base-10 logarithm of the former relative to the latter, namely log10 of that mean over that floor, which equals 0.183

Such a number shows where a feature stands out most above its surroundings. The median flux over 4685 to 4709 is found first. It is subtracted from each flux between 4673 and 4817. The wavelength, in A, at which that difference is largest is 4719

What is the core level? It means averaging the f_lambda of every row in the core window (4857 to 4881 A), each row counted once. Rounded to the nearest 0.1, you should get 6.8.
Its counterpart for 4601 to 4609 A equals 6.9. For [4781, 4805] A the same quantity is 5.7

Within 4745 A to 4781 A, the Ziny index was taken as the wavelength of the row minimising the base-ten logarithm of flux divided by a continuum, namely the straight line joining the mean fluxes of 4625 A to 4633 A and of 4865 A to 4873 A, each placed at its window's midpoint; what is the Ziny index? 4779 A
